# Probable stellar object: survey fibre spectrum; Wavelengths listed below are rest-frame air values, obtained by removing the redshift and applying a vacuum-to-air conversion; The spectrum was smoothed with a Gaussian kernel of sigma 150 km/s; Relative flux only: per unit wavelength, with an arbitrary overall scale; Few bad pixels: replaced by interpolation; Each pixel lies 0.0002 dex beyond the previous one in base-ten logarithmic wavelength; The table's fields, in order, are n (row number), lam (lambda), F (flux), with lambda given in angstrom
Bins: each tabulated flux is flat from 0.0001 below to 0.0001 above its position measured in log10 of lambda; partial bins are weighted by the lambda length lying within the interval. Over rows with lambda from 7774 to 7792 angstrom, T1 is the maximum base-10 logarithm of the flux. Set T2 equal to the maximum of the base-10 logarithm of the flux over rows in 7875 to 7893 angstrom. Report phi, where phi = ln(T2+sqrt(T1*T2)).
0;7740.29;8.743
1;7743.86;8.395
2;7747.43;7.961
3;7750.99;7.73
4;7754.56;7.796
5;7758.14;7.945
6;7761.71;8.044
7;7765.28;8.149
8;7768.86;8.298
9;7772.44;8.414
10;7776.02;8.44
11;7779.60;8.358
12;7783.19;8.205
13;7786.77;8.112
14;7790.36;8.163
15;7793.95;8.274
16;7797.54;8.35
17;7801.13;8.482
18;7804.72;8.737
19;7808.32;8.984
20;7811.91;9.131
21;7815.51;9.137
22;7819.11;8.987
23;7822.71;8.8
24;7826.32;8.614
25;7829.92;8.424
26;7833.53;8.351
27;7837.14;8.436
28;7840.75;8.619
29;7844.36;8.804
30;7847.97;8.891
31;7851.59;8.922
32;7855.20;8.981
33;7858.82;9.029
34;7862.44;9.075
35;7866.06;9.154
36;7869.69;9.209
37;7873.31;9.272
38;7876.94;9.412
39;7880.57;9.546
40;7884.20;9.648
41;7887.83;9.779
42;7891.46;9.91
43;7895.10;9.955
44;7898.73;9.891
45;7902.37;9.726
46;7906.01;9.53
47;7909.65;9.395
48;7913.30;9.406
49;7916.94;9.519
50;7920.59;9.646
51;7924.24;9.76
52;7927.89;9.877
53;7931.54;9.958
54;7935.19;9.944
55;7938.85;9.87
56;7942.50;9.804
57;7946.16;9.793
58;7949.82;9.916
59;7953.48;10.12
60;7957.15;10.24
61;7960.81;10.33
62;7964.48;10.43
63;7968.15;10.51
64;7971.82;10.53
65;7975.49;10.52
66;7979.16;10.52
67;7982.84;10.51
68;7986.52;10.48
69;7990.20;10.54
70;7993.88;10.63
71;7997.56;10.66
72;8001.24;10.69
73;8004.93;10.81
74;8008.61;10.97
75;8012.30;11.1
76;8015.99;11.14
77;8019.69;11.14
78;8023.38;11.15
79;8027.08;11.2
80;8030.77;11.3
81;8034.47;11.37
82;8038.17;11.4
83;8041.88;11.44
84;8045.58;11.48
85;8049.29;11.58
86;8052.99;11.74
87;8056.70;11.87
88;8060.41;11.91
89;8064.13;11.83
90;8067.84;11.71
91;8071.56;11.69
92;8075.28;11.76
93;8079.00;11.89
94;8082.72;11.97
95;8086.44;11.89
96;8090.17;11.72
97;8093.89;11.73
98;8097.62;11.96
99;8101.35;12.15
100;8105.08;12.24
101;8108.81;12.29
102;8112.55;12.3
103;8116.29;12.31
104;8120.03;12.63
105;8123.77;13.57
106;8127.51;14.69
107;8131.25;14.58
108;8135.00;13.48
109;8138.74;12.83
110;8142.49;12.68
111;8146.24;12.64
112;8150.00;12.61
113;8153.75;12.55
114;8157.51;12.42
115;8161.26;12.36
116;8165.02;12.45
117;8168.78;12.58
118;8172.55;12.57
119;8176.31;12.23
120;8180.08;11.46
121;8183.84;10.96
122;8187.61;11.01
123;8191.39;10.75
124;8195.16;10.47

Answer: 0.67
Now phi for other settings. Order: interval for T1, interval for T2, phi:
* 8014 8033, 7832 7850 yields 0.67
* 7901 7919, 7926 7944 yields 0.69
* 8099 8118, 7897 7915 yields 0.71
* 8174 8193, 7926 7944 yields 0.71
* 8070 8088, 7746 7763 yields 0.64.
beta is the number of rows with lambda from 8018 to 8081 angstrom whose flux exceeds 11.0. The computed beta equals 17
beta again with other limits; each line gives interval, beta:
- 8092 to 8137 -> 12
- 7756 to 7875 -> 0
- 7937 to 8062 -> 14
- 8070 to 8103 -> 9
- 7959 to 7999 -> 0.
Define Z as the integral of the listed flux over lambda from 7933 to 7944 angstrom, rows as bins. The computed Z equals 109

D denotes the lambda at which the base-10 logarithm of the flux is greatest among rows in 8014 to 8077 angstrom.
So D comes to 8060.41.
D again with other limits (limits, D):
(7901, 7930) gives 7927.89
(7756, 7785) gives 7776.02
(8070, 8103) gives 8101.35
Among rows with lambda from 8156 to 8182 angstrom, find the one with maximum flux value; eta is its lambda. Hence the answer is 8168.78 angstrom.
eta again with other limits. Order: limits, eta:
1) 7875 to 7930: 7895.10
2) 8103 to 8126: 8123.77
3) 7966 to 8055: 8052.99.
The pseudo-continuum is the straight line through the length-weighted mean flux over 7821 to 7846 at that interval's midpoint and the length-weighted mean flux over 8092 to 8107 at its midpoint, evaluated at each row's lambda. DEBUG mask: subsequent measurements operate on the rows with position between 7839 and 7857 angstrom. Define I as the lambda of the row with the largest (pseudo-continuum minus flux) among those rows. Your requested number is 7840.75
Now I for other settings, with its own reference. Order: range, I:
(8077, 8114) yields 8093.89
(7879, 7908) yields 7906.01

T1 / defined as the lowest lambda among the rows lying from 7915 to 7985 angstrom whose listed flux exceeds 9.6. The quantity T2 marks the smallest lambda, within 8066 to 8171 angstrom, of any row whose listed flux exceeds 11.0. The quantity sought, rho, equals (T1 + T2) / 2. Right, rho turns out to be 7994.2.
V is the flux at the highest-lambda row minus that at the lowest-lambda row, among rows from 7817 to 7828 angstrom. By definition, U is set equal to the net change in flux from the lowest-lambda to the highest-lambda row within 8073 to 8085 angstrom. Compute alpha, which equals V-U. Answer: -0.6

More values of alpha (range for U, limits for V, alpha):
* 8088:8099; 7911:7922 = 0.0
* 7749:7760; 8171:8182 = -1.3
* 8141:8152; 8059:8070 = -0.1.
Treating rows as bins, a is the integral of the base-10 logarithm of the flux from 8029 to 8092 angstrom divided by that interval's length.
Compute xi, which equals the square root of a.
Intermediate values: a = 1.07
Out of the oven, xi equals 1.03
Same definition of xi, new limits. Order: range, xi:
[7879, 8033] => 1.01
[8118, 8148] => 1.06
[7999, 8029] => 1.02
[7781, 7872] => 0.97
